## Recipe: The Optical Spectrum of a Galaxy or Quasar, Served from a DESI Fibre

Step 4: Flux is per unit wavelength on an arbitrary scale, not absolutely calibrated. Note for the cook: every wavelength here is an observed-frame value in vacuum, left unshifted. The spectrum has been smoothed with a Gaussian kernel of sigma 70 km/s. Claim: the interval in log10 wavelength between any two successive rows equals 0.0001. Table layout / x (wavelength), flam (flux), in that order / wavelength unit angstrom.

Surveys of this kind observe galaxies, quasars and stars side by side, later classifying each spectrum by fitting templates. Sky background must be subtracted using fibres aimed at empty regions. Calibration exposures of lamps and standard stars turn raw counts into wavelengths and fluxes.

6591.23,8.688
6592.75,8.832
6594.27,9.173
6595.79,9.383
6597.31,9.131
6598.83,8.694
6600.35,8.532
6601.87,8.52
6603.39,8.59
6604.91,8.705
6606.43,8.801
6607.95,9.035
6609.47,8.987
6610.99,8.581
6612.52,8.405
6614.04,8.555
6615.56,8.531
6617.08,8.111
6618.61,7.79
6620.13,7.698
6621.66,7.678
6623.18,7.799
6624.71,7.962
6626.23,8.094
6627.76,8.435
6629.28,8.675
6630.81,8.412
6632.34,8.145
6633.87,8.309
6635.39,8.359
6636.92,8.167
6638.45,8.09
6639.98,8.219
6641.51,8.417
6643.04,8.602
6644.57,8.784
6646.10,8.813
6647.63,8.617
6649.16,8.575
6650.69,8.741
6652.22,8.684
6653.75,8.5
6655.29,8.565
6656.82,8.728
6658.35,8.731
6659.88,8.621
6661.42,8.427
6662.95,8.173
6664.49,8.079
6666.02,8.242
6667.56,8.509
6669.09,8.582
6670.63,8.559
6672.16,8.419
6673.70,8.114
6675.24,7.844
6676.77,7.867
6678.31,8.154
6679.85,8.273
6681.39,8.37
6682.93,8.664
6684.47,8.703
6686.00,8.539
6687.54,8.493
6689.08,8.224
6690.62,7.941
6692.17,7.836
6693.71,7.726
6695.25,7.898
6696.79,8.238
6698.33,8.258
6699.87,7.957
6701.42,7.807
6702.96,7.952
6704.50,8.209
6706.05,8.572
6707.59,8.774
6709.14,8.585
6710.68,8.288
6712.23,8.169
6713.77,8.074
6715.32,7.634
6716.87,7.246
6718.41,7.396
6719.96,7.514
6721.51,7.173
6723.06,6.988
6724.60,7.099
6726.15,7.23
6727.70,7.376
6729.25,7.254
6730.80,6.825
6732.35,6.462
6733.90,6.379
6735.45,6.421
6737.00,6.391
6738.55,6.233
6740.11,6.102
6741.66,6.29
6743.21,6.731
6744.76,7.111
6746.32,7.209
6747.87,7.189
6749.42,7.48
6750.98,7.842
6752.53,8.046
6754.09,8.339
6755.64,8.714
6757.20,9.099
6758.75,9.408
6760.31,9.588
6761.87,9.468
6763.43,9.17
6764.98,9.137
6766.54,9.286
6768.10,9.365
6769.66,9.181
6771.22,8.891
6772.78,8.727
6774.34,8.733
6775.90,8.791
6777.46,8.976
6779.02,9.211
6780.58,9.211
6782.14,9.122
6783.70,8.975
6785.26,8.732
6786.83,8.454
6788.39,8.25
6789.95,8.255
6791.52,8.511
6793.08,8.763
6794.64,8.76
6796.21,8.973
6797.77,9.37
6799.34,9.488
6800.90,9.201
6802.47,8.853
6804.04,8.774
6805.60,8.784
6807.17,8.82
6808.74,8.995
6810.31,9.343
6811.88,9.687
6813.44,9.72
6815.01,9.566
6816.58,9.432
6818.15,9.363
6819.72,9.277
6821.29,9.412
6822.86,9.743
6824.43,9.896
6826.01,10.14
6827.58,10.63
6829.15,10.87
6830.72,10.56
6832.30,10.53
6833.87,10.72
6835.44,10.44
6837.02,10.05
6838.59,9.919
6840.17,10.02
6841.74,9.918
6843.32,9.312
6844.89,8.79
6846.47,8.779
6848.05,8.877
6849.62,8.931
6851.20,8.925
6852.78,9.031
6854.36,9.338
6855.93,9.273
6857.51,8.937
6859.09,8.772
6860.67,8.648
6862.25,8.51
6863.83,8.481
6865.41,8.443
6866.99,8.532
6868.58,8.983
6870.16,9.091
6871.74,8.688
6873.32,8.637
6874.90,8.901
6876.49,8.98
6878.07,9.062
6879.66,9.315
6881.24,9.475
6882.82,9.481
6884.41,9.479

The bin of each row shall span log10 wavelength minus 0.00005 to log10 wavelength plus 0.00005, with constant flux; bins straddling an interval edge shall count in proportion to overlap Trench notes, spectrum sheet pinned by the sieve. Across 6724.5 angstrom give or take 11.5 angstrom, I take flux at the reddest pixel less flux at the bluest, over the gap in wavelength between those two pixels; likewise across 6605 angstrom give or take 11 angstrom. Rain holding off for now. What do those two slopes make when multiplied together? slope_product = 0.0023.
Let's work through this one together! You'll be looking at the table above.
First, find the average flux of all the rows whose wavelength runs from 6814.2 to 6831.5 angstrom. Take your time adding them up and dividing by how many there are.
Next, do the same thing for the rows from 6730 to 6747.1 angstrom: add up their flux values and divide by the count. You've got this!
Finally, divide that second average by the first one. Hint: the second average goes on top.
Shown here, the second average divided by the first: 0.66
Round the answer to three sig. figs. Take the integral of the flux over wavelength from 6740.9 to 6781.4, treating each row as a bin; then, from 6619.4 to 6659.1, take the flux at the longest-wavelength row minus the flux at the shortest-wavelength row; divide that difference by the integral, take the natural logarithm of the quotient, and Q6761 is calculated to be -5.81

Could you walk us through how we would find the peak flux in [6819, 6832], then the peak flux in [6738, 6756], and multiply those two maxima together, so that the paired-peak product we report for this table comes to 95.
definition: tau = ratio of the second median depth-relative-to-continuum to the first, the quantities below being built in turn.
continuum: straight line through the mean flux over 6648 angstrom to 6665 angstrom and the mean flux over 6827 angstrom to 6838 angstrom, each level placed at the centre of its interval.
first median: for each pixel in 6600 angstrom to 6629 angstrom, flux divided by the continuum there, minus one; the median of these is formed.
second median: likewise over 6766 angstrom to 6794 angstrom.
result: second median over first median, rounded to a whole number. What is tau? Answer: -2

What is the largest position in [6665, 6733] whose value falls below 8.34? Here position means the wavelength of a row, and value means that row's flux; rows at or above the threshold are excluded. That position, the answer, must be 6732.35 angstrom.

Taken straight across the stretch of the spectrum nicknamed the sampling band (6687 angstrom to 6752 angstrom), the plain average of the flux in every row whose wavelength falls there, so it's 7.5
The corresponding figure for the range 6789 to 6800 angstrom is 8.9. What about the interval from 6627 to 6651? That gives 8.5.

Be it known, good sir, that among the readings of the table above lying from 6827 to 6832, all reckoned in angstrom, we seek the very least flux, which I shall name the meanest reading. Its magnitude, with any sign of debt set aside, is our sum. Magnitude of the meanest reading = 10.6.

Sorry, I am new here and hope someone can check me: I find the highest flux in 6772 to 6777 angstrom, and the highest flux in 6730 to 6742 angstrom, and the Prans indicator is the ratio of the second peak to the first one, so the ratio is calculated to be 0.78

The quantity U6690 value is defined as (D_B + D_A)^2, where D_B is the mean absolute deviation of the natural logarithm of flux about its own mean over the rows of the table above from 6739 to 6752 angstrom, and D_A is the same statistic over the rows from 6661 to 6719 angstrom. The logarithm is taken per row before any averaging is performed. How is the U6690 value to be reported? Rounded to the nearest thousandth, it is 0.011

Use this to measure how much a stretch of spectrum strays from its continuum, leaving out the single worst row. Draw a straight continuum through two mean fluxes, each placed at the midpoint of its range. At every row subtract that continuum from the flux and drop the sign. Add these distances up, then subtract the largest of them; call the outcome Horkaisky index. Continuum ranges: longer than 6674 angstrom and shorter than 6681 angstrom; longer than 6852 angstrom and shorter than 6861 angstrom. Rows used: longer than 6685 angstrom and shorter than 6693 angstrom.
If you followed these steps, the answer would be 1.0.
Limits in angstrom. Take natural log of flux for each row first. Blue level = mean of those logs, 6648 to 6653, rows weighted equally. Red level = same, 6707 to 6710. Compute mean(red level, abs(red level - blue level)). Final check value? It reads 1.08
